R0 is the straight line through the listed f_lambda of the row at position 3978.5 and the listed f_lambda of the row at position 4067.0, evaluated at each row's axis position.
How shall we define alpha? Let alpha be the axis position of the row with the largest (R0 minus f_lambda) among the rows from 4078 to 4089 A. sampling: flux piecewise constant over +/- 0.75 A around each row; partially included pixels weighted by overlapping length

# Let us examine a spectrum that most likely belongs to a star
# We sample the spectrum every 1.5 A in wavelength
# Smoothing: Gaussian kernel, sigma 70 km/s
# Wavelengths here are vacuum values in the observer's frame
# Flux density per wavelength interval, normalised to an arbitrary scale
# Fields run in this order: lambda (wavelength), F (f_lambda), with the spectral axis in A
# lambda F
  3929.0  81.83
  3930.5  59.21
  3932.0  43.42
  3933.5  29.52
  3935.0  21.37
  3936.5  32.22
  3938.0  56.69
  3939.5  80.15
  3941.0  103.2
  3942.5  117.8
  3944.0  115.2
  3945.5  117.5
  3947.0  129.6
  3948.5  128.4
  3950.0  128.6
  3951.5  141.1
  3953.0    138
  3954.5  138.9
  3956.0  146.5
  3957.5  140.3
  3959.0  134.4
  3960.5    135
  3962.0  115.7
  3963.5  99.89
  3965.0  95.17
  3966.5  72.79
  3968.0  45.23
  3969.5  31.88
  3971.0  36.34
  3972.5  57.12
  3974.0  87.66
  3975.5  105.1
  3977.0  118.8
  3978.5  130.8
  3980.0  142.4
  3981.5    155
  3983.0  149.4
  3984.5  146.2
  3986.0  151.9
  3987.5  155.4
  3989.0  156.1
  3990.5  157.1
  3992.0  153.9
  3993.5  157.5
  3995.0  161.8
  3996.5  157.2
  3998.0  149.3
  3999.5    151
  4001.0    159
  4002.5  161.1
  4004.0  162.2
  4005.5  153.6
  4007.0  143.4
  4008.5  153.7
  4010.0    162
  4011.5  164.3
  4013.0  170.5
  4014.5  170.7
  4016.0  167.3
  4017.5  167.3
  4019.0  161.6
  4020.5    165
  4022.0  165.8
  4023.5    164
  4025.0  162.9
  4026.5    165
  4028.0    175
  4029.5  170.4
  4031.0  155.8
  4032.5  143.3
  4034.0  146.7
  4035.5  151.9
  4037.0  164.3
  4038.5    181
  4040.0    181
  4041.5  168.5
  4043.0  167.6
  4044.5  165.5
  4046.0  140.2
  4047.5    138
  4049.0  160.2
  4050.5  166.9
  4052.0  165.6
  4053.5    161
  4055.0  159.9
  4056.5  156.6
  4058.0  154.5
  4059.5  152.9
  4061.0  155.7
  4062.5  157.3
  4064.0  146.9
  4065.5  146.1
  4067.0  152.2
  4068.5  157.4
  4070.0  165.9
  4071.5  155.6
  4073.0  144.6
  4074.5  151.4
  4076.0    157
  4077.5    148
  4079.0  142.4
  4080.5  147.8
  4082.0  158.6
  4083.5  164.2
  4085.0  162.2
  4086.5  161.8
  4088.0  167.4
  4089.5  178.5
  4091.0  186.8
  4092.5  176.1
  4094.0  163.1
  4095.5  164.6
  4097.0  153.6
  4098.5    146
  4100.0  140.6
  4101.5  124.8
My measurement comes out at 4079.0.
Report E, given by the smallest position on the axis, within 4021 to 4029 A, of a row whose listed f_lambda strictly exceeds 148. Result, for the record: 4022.0 A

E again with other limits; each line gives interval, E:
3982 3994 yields 3983.0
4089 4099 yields 4089.5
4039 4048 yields 4040.0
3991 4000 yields 3992.0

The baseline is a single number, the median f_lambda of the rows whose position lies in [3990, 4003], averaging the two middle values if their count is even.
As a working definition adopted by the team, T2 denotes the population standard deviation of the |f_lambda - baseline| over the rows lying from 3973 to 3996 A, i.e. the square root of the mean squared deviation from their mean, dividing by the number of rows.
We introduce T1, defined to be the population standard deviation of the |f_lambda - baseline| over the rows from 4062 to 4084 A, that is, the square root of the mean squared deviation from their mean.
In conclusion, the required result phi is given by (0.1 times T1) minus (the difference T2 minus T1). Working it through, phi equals -15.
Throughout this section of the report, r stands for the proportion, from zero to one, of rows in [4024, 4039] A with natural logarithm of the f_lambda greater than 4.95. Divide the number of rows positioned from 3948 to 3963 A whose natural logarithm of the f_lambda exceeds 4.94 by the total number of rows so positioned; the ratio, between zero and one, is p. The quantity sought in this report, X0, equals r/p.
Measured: 3.3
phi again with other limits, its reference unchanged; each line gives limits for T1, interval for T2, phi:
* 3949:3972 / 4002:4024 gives 40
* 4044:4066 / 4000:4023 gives 2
